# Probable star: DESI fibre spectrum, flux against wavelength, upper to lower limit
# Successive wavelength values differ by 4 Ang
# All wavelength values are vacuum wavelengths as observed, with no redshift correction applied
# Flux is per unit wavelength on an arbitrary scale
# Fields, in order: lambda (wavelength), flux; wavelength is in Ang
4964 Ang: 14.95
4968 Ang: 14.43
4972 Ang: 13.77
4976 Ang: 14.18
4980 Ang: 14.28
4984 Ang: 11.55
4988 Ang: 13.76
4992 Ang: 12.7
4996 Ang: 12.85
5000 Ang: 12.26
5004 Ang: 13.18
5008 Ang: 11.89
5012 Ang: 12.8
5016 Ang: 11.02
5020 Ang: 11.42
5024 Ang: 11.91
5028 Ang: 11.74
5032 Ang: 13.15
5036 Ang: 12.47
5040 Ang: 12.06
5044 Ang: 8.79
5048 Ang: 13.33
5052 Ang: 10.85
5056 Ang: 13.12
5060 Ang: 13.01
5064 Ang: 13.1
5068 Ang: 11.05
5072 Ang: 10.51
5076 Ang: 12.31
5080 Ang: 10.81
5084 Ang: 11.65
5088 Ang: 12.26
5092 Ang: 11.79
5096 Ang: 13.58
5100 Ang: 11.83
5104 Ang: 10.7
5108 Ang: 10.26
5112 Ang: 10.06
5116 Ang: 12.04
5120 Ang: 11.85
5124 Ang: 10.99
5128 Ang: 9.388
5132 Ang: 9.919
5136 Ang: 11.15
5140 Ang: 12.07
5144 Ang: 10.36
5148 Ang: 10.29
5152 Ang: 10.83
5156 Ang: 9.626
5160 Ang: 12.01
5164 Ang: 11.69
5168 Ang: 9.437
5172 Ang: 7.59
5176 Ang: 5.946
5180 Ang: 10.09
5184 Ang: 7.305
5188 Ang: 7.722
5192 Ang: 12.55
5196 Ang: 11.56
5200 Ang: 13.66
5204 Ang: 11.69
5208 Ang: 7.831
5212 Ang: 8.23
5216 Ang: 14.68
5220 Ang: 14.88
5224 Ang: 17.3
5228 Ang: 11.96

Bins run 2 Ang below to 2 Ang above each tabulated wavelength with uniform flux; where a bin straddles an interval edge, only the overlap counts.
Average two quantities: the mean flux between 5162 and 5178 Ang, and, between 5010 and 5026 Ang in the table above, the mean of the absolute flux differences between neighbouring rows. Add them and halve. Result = 4.8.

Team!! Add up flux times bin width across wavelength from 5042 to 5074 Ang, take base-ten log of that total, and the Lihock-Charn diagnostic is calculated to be 2.57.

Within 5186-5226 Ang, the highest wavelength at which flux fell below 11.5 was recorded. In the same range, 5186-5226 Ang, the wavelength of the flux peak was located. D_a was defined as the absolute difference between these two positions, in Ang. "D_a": 12 Ang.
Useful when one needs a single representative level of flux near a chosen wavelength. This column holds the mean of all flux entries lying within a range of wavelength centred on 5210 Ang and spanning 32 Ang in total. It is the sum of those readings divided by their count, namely 12.5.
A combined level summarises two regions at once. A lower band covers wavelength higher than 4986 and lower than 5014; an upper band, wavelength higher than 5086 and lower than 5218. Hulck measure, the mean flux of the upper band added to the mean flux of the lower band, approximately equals 23.4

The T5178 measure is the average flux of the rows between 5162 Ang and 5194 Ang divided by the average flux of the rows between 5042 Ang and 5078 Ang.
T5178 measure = 0.77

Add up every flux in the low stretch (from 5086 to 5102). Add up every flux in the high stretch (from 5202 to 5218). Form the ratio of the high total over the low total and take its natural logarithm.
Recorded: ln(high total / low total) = -0.15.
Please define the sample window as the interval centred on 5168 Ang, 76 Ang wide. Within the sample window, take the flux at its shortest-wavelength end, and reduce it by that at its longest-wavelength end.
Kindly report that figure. -1.8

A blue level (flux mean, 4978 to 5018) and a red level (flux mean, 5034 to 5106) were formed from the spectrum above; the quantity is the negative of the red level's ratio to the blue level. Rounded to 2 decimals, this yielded -0.94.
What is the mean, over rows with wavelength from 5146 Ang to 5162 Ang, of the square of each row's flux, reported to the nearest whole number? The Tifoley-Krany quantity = 115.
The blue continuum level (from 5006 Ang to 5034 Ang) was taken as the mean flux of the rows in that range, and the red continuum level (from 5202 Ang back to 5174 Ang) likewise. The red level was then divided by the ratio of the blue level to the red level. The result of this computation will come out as 8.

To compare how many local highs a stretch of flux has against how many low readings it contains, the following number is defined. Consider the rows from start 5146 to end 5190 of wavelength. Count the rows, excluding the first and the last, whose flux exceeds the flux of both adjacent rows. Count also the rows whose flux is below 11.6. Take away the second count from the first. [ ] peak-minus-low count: -6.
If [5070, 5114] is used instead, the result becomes -2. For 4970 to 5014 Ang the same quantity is 3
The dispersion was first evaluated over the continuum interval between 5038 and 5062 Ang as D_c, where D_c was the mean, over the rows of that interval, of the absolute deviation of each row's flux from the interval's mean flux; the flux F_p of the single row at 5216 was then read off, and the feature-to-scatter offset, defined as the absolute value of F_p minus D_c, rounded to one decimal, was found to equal 13.3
